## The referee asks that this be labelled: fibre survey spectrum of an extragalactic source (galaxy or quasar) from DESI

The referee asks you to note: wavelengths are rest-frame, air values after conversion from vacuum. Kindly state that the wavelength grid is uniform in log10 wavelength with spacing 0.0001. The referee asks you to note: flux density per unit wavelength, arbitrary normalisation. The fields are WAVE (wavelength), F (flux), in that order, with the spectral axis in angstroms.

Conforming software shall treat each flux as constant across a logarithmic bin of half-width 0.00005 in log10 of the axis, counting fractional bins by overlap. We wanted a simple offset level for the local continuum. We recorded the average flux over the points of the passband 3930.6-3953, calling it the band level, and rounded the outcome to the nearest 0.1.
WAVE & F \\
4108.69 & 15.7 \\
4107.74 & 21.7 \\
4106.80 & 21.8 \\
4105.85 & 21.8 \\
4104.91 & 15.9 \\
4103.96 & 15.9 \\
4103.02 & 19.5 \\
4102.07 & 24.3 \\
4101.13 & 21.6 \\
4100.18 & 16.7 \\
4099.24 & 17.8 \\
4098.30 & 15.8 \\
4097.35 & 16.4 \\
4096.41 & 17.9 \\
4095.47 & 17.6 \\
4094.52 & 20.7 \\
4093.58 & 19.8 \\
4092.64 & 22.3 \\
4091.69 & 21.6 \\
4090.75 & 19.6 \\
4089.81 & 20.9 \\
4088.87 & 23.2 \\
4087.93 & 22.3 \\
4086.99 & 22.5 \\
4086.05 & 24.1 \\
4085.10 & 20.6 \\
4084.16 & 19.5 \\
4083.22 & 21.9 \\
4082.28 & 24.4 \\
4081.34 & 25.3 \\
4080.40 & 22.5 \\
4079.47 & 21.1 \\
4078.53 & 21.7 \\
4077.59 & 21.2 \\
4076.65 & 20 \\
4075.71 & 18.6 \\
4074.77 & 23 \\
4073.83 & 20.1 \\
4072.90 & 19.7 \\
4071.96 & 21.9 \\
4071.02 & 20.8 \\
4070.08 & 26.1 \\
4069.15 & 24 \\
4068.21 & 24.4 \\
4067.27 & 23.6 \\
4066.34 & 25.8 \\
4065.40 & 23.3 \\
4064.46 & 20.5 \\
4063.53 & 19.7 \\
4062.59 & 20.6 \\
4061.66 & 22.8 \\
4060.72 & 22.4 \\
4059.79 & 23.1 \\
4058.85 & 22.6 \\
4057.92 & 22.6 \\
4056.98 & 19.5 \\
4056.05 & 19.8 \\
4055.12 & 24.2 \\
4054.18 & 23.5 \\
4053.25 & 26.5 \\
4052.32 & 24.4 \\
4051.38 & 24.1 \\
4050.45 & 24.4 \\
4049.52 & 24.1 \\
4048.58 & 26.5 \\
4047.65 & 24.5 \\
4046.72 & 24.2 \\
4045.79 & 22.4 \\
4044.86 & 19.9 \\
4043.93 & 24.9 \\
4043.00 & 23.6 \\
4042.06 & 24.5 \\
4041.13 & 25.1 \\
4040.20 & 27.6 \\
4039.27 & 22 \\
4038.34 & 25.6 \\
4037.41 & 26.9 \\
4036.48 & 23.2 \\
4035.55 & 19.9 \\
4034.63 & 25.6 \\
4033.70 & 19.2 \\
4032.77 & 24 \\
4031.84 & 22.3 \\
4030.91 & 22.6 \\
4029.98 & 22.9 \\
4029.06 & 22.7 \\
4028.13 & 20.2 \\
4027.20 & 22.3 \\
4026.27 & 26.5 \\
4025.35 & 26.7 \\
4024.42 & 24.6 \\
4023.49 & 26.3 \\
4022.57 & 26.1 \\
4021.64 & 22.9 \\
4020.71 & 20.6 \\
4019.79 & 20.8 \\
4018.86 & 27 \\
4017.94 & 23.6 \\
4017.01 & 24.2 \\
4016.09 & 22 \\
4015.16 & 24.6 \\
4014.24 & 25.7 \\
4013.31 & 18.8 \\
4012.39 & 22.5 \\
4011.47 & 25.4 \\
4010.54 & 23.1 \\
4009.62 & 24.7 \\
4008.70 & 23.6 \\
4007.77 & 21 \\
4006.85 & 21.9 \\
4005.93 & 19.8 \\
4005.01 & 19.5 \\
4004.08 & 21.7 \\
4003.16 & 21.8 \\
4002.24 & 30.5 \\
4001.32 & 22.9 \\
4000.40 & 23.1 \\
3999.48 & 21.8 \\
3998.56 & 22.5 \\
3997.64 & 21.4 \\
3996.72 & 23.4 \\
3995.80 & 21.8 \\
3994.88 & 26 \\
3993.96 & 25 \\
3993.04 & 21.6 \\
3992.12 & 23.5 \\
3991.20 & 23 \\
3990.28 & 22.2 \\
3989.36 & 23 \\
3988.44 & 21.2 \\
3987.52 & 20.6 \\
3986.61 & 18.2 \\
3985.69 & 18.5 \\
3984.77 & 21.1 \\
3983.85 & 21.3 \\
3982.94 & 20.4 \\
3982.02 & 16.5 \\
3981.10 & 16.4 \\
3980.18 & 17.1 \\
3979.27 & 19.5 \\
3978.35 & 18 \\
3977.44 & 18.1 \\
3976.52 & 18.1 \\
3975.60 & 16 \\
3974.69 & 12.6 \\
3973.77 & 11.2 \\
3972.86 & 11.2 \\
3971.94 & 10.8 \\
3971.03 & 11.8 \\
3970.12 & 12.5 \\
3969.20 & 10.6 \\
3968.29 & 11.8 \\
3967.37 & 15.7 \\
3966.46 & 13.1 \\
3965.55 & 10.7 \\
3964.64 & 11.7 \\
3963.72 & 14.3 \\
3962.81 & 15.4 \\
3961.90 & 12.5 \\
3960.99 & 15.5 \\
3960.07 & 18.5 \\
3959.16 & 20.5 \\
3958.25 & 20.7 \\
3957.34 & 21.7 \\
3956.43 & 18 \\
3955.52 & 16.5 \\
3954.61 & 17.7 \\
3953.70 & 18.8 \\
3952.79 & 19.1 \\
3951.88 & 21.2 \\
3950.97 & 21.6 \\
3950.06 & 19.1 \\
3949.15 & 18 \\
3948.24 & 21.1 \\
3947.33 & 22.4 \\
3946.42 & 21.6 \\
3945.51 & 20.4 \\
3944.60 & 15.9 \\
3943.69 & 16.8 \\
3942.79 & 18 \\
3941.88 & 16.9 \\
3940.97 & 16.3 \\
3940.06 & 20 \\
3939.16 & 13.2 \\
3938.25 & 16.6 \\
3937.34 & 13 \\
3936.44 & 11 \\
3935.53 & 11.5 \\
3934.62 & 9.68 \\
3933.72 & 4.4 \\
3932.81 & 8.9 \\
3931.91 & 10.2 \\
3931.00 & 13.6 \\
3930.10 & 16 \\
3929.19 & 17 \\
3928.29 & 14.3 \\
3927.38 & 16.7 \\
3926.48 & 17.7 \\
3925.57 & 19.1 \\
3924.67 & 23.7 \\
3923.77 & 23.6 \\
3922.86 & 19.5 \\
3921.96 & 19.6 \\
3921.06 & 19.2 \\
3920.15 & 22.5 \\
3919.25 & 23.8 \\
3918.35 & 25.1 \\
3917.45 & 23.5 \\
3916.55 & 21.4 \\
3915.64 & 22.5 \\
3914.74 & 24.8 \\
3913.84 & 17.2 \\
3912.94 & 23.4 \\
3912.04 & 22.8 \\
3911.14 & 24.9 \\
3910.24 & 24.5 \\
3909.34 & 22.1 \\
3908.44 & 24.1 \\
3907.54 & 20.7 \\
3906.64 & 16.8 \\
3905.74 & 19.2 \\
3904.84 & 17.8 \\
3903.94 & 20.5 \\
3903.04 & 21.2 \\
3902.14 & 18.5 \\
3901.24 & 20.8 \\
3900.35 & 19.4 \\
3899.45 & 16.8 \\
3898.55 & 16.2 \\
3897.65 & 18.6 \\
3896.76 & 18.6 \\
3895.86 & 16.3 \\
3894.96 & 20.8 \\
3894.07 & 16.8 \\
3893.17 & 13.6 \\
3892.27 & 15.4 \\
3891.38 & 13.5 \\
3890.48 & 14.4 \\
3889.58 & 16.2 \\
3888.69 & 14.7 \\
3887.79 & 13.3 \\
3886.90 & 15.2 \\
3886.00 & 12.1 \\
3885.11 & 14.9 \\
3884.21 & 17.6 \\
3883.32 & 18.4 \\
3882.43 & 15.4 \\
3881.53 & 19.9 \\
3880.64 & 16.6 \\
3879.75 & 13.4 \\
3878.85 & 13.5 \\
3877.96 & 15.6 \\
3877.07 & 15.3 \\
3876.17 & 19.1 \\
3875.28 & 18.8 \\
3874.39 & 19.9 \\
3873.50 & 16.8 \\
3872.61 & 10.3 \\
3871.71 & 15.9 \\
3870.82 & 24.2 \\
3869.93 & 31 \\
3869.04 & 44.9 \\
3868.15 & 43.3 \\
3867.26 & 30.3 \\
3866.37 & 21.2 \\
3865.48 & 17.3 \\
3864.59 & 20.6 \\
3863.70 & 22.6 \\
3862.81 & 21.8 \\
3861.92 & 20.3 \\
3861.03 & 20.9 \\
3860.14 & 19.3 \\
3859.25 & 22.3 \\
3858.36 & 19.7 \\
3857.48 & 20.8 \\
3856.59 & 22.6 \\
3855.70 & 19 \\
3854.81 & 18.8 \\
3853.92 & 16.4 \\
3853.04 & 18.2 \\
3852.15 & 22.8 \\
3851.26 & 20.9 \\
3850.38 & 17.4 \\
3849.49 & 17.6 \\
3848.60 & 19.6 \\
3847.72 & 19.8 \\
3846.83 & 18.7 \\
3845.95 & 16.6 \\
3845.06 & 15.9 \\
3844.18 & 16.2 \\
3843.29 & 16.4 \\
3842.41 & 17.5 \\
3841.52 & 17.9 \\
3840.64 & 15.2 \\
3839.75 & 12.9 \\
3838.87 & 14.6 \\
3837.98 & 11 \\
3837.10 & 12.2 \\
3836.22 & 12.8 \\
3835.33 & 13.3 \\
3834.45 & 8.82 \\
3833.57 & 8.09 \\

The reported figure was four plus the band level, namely 20.0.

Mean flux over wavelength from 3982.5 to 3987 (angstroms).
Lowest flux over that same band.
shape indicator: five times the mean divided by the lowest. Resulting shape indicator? 5.47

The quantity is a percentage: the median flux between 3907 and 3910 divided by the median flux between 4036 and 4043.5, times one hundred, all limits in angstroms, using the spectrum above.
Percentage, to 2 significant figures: 89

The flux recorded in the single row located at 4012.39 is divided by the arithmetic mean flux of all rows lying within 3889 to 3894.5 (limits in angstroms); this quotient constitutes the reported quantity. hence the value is 1.5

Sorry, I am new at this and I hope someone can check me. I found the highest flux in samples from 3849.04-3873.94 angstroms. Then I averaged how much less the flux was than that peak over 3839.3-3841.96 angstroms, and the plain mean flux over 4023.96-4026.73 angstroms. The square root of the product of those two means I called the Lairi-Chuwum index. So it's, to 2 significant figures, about 28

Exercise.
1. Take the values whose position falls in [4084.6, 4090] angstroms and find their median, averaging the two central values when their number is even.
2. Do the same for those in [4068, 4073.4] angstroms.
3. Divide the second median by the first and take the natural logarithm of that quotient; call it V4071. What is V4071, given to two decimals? 0.02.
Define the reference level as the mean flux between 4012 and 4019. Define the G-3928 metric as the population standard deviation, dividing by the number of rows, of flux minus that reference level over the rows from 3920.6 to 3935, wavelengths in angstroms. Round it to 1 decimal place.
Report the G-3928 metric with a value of 5.2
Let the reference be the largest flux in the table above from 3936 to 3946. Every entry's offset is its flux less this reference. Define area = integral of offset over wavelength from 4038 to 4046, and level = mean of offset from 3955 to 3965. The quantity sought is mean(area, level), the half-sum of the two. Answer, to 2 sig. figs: 13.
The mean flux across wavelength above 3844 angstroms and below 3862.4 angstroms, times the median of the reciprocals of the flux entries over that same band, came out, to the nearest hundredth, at 1.00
